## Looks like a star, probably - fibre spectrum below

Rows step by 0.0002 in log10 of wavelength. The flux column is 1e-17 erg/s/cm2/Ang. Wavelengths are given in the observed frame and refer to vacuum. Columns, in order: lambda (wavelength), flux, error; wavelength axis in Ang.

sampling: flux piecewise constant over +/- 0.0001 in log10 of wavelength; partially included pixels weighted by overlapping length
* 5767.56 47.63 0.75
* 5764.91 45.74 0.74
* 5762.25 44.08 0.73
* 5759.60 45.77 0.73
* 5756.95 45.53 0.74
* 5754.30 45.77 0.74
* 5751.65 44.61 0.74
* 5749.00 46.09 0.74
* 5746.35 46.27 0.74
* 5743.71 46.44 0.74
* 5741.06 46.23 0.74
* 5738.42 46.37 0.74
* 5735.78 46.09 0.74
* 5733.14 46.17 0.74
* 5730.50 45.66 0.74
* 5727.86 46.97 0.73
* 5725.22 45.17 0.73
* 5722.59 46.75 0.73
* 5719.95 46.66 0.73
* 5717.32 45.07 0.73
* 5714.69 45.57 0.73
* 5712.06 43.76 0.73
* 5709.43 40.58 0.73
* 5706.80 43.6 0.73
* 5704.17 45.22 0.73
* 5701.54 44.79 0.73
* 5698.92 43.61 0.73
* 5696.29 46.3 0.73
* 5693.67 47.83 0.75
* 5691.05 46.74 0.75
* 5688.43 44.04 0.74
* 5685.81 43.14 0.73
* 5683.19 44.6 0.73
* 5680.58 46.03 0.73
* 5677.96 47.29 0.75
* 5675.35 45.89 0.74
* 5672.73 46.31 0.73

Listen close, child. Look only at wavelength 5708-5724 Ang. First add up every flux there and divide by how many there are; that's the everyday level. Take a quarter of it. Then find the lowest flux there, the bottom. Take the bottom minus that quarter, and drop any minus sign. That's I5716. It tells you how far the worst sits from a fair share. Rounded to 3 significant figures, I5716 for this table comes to 29.4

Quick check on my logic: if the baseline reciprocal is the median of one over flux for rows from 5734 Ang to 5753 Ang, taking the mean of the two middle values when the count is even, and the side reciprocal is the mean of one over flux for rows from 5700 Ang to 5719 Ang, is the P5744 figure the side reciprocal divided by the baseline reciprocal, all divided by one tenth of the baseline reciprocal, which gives 485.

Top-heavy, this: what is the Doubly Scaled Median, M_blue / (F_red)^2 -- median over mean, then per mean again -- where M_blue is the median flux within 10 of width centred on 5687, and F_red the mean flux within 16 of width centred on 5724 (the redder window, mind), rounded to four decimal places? 0.0209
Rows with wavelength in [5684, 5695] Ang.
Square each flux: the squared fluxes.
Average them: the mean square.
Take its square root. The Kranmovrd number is 45.5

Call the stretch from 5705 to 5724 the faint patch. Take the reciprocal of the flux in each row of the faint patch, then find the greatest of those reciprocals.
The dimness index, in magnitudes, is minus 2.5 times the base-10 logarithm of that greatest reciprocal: 4.02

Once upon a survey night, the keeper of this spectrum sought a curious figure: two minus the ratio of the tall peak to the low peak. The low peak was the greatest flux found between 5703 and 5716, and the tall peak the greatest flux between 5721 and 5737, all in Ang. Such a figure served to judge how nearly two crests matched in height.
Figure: 0.97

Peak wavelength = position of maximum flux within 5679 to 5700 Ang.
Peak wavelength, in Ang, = 5693.67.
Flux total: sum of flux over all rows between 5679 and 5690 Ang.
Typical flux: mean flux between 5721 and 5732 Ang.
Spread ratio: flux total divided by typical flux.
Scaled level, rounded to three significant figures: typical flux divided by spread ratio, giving 12.0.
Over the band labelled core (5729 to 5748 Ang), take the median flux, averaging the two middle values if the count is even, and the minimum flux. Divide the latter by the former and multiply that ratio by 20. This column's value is 19.8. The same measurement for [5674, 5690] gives 19.1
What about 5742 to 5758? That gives 19.4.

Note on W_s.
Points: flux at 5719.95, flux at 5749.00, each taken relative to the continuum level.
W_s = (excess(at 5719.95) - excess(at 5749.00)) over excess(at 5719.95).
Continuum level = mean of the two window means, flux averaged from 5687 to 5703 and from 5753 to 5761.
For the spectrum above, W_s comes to 0.55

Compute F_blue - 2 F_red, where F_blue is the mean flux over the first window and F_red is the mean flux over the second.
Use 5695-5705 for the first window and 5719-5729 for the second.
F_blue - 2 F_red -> -47.8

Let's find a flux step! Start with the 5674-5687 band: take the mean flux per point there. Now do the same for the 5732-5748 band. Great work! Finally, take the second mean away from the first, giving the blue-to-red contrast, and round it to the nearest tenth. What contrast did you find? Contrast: -0.9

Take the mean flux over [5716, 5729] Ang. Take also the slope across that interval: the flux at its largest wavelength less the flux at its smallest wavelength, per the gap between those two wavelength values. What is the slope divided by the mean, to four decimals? 0.0039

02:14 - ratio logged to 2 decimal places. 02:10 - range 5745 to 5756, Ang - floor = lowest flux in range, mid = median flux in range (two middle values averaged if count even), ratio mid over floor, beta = 1.03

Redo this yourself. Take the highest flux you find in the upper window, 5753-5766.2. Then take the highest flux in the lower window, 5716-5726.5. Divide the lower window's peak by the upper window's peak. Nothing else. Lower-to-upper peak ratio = 1.02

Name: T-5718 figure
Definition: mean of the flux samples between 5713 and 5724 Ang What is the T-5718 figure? 46.0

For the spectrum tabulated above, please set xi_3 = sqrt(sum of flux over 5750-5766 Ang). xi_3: 16.48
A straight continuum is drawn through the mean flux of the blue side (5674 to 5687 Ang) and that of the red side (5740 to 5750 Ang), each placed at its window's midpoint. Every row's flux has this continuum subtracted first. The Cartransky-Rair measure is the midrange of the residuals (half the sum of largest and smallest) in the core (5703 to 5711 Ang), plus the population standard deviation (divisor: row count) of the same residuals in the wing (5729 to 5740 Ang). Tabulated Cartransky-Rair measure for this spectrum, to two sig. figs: -2.6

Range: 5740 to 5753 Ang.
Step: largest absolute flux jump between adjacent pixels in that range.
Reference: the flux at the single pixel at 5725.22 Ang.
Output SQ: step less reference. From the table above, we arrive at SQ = -43.7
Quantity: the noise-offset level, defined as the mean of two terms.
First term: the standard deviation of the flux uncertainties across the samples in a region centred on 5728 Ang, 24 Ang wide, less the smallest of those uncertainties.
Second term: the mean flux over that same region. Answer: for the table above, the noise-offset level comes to 22.7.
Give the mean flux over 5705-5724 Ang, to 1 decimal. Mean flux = 44.6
